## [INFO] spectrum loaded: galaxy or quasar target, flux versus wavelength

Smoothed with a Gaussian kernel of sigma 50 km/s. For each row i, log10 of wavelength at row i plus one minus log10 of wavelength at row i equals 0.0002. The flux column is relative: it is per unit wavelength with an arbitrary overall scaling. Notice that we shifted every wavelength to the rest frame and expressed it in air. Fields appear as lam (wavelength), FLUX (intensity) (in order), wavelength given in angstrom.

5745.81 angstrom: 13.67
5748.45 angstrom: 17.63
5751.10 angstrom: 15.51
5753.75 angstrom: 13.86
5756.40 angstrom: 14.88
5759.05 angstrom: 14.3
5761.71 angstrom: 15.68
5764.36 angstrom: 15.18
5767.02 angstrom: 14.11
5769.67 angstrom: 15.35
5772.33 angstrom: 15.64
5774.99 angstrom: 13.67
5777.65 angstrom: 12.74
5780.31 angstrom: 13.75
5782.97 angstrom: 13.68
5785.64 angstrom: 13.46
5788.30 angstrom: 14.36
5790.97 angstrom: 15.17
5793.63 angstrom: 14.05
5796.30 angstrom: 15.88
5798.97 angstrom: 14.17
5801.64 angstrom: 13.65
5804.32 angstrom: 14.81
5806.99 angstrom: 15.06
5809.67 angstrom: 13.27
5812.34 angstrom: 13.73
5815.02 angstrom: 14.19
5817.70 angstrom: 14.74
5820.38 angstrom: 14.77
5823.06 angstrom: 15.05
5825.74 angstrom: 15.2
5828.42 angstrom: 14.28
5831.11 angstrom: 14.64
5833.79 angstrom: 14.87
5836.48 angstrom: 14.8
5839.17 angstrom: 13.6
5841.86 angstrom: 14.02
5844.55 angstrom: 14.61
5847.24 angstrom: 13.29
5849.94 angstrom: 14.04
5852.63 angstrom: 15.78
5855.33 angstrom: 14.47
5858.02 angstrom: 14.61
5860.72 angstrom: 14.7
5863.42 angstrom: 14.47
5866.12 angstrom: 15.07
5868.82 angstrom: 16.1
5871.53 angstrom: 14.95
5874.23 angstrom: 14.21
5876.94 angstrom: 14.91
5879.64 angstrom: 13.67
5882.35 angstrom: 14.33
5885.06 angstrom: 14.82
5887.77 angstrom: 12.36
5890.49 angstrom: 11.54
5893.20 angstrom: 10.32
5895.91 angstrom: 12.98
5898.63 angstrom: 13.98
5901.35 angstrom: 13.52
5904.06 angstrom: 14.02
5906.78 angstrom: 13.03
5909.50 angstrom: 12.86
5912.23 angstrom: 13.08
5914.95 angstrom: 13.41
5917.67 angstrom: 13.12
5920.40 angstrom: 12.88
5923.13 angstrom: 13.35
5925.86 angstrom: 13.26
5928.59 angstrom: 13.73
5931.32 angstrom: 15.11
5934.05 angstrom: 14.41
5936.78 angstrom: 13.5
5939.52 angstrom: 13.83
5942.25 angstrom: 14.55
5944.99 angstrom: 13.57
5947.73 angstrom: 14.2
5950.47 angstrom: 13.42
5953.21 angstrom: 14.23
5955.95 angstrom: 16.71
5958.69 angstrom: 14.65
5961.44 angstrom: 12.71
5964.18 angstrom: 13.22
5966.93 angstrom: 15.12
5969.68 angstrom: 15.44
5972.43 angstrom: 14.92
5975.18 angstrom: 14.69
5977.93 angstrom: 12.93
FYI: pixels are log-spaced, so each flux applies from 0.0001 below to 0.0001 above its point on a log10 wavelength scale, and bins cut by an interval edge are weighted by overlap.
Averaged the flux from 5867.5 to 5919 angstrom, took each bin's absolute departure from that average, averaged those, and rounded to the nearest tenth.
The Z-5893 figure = 1.0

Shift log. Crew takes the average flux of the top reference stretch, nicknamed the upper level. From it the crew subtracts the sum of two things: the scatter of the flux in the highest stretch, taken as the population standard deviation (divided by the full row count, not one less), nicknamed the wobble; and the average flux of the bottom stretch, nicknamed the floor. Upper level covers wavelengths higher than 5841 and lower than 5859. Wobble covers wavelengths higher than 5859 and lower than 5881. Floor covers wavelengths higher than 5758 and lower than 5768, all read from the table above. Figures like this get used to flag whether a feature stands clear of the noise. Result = -1.1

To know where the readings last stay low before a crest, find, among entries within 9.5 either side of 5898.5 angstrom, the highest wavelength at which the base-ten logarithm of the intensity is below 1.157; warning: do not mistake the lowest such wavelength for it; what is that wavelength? 5906.78 angstrom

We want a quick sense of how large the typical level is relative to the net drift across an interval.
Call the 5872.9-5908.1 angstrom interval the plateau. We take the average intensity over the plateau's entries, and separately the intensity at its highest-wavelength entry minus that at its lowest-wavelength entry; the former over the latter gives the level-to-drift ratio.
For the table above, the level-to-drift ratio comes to -11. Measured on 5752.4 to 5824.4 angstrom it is 12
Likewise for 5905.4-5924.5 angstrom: 41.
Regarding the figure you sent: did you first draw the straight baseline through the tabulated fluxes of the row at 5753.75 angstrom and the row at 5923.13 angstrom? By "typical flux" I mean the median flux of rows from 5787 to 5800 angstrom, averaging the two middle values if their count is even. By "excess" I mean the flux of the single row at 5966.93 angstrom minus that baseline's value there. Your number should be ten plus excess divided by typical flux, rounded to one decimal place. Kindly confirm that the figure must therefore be 10.1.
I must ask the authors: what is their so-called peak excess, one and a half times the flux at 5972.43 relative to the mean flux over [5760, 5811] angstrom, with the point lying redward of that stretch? 1.55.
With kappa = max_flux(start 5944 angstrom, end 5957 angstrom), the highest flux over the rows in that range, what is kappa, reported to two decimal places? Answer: 16.71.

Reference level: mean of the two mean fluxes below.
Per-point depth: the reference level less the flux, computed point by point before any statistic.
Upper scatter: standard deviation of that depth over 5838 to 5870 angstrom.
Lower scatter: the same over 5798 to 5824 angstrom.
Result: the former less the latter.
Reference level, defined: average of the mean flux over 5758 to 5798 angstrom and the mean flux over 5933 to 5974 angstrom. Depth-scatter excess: 0.2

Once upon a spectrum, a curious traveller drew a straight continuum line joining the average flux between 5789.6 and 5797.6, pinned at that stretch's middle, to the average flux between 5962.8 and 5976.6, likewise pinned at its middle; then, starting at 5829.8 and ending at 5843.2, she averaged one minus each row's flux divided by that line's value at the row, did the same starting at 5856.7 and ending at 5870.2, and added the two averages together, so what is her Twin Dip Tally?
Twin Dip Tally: 0.031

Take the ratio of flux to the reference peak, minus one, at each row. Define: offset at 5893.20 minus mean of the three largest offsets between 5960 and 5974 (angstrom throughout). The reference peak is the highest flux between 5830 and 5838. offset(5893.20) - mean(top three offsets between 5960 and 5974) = -0.33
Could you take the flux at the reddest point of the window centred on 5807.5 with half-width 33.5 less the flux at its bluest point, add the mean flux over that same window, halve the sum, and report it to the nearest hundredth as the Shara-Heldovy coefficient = 7.12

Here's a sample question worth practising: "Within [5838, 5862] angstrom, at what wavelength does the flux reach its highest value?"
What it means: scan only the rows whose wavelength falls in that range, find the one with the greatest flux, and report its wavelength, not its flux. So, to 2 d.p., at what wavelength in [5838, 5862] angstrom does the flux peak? 5852.63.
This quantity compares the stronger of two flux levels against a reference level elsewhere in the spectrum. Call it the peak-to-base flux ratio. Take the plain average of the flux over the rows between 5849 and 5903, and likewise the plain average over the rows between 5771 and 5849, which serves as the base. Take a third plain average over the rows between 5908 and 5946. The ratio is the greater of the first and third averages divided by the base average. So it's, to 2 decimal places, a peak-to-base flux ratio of 0.98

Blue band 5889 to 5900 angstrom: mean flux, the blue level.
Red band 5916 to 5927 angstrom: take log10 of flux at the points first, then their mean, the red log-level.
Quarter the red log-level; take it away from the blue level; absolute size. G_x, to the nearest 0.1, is 11.9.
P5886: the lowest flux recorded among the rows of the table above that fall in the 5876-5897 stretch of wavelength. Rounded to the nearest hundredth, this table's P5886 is 10.32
